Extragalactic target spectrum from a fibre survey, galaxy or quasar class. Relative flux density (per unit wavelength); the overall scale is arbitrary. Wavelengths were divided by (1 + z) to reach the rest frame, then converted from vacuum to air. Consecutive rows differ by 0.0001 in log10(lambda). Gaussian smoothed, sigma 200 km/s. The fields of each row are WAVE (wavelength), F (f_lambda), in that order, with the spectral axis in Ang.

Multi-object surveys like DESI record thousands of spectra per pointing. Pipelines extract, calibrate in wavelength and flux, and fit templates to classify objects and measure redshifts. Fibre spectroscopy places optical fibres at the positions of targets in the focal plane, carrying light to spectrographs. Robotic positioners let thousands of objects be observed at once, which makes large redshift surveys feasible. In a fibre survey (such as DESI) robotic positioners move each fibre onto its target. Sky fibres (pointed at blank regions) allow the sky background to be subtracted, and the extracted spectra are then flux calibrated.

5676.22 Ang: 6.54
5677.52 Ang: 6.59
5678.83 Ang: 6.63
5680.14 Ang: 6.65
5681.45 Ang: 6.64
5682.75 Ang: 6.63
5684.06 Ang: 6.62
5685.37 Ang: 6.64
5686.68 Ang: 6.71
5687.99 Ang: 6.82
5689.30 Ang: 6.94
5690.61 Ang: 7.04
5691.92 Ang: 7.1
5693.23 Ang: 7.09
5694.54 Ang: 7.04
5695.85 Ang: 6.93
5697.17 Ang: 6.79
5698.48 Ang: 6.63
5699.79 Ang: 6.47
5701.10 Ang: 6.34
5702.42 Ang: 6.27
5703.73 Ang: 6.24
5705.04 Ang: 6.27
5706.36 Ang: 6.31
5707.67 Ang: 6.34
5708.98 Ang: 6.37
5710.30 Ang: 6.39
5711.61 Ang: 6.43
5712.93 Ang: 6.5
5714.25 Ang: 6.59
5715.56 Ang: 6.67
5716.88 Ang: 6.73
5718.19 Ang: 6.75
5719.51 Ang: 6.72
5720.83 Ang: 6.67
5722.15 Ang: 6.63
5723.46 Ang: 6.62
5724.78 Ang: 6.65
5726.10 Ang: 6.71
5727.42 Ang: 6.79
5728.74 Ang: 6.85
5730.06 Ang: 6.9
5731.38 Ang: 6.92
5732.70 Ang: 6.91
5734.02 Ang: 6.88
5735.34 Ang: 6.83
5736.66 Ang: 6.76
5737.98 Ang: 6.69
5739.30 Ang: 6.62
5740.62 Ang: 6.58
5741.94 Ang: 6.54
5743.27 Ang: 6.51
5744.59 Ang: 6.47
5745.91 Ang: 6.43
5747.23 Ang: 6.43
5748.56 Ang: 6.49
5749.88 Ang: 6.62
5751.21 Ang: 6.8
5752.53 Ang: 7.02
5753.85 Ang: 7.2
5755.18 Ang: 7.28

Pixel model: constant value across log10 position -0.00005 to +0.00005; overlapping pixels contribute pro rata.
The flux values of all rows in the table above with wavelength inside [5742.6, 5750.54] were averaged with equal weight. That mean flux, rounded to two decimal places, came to 6.49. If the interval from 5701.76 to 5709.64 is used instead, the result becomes 6.30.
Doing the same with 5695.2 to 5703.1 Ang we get 6.57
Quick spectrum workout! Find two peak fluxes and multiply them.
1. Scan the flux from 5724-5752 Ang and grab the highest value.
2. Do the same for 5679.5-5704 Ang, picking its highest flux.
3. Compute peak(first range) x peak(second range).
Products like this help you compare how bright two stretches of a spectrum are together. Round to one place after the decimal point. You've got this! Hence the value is 49.1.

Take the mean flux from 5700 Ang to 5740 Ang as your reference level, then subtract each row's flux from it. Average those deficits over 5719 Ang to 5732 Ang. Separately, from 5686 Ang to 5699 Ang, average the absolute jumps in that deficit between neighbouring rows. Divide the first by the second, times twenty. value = -28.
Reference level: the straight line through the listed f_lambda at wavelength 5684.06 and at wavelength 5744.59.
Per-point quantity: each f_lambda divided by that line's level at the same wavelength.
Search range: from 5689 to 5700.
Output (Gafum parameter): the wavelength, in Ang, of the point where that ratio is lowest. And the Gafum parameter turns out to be 5699.79 Ang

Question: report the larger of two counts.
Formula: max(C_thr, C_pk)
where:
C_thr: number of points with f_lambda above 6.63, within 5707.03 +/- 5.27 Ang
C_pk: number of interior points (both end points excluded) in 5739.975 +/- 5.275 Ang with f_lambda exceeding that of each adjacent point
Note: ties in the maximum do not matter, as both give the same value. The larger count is 0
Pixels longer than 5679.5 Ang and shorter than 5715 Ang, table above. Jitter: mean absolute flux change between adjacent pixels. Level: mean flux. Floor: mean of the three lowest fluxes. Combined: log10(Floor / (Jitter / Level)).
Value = 2.80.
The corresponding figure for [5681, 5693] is 2.86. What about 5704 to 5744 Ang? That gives 2.96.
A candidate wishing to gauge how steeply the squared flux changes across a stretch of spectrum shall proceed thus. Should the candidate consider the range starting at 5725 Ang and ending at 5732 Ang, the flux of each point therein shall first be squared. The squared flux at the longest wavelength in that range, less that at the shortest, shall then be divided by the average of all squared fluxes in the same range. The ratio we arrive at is 0.06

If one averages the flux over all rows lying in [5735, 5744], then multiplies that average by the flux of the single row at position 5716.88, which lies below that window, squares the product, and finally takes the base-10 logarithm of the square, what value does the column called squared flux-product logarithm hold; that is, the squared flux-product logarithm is 3.30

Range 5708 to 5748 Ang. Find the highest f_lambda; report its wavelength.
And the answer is 5731.38 Ang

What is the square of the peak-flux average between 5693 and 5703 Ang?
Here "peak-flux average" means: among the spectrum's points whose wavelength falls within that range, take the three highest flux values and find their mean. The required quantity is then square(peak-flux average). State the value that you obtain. 49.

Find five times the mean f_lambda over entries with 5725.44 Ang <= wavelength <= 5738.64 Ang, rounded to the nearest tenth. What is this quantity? 34.1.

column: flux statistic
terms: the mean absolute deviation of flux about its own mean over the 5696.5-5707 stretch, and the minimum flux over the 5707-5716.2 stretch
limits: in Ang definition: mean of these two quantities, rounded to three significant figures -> 3.25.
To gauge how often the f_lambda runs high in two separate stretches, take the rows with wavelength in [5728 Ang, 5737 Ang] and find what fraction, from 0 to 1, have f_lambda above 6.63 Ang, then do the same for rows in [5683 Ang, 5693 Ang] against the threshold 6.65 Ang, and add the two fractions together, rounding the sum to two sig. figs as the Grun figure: 1.7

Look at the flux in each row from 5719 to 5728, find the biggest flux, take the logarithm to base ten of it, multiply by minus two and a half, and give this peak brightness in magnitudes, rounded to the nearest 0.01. -2.08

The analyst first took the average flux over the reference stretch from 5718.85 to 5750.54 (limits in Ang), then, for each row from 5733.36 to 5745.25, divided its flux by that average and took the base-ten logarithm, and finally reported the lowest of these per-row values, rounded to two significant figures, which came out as -0.014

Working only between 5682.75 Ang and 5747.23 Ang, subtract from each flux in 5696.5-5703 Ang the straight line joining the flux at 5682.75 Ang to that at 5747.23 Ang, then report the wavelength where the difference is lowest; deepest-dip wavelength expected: 5702.42 Ang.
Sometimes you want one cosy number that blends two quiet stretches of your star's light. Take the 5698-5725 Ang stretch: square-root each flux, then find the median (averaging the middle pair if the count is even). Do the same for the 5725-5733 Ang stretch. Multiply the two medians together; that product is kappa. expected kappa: 6.68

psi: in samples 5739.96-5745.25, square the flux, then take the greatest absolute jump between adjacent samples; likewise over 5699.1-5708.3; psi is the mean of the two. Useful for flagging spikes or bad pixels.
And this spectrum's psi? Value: 1.10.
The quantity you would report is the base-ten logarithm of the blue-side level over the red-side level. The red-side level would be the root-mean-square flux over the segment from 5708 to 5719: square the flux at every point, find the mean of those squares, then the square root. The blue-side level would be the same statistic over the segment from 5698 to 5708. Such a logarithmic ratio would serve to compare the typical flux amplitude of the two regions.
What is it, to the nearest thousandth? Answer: -0.013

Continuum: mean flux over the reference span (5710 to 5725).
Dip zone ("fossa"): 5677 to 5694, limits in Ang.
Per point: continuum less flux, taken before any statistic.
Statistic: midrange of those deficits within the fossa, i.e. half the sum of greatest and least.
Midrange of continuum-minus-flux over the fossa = -0.23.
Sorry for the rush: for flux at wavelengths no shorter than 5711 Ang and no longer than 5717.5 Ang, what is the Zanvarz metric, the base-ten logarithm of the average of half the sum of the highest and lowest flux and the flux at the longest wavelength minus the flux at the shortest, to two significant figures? 0.54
